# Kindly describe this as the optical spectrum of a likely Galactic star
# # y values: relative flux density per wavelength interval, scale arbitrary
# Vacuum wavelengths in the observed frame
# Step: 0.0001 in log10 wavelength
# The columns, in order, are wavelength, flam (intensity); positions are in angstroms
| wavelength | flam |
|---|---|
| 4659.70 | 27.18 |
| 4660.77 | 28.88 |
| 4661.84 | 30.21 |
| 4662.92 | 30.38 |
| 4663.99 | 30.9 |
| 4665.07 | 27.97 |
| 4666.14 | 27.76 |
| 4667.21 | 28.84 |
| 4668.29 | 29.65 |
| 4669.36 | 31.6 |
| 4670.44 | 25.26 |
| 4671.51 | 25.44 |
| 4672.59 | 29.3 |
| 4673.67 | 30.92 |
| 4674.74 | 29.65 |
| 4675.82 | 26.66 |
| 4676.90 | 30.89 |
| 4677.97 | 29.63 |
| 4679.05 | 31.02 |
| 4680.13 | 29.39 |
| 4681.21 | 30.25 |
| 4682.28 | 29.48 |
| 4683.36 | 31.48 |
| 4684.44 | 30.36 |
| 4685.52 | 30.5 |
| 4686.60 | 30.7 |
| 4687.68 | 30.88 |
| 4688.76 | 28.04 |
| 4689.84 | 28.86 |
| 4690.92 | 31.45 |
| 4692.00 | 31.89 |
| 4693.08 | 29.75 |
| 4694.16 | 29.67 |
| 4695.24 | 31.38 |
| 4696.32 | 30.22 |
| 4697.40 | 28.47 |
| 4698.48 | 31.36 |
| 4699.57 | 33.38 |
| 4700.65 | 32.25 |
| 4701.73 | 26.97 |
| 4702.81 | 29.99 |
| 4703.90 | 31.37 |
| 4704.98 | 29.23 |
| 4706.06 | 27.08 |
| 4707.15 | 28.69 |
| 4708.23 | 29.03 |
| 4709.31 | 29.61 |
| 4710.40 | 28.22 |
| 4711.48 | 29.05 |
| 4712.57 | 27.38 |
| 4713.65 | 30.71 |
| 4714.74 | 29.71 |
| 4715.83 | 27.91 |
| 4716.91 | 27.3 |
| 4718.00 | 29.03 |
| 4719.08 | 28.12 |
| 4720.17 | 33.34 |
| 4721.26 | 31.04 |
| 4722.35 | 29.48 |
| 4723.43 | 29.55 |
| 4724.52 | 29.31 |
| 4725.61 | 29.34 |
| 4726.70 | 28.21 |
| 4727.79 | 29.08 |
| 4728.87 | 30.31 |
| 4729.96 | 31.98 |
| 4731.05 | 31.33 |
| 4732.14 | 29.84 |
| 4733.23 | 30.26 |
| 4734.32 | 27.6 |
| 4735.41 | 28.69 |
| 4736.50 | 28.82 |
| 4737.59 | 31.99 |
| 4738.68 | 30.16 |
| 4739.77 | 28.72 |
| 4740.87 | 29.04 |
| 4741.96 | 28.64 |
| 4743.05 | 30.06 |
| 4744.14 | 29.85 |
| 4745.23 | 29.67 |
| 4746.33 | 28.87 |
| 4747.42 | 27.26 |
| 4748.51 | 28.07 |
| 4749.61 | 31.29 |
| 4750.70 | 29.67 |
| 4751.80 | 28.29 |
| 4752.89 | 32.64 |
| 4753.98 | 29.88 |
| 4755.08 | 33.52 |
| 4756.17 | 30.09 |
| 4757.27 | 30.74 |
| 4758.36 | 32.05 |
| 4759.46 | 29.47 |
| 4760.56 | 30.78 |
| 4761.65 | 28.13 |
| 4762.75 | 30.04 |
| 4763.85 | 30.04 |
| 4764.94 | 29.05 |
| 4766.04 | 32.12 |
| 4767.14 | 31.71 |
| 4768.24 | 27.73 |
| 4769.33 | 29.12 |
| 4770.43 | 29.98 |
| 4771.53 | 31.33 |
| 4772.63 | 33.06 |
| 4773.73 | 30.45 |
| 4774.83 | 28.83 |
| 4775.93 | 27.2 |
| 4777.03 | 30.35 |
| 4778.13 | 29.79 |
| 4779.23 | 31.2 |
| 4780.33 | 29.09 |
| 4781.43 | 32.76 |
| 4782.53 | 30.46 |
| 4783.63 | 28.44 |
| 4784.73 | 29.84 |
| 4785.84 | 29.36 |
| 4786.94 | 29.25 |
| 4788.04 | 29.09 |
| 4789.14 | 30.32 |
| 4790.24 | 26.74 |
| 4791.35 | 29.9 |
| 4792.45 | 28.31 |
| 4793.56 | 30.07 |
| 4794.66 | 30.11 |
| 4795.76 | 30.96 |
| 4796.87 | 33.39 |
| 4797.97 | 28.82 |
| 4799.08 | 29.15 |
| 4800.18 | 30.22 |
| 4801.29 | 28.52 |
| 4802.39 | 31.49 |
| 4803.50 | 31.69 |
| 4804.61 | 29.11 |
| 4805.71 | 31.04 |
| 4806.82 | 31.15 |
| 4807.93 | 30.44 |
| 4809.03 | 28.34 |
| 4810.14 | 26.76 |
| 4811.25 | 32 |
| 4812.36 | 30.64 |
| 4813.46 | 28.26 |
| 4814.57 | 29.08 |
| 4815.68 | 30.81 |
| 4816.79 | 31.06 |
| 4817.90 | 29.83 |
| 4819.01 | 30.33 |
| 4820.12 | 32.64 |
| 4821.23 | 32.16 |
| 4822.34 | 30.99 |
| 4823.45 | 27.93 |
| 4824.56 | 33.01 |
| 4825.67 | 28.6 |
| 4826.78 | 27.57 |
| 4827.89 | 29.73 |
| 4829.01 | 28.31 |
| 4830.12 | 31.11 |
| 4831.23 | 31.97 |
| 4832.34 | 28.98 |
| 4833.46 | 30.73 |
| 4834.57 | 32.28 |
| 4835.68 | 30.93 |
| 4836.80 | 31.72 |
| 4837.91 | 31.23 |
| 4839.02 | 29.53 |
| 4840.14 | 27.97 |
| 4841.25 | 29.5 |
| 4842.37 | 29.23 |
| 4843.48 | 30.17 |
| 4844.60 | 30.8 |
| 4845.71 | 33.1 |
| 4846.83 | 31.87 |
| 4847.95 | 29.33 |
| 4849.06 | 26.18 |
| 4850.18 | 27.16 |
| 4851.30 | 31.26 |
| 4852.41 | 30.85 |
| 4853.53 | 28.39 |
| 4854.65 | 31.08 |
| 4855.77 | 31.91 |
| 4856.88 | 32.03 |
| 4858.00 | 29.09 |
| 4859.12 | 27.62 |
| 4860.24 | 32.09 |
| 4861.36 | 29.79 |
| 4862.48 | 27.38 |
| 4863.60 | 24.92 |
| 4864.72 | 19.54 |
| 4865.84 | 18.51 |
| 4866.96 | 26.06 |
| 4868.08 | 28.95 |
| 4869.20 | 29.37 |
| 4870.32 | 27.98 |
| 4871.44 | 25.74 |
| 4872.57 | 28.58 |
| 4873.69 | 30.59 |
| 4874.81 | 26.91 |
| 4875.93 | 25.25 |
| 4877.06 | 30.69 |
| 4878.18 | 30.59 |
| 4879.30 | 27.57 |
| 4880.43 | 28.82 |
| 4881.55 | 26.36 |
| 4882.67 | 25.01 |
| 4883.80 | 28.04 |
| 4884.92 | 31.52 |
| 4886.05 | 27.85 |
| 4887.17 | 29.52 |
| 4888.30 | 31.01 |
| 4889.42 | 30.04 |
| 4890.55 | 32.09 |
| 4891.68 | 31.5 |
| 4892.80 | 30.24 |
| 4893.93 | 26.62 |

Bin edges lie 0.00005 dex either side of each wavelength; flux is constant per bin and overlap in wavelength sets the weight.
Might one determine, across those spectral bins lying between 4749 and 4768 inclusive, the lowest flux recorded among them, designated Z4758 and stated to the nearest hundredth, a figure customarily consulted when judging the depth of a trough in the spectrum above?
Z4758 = 28.13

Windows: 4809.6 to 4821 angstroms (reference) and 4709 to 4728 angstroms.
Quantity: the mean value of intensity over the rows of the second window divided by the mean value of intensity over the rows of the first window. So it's 0.97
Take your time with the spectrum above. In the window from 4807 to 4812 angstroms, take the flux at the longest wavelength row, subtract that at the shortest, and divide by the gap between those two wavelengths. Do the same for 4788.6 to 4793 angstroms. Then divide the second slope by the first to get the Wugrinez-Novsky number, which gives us -1.3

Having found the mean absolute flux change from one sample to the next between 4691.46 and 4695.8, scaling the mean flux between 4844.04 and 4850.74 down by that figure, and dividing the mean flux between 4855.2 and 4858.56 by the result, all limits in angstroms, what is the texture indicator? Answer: 1.4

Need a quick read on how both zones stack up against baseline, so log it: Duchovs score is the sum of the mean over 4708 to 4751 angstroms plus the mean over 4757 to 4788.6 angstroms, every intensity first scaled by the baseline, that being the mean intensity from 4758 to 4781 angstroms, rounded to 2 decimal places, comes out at 1.98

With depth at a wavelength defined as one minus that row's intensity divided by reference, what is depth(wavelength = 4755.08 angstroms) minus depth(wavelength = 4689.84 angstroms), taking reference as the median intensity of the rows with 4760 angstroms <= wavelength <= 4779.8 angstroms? -0.16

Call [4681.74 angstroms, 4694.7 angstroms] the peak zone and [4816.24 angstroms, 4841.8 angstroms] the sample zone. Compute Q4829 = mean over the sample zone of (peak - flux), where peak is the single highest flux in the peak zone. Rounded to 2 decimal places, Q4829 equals 1.54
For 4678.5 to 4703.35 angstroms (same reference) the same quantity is 1.55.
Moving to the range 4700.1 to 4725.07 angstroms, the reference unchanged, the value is 2.57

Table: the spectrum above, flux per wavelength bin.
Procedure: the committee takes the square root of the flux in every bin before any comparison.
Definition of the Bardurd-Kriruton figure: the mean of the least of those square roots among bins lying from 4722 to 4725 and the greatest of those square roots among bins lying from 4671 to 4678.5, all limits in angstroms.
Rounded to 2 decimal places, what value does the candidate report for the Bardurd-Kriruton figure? 5.49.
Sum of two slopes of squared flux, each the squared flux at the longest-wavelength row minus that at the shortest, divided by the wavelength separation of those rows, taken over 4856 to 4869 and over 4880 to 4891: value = 3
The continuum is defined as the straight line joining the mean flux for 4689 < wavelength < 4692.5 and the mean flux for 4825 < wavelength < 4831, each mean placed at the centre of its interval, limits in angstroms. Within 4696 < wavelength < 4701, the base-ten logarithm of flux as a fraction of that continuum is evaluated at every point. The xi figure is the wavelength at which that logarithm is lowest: 4697.40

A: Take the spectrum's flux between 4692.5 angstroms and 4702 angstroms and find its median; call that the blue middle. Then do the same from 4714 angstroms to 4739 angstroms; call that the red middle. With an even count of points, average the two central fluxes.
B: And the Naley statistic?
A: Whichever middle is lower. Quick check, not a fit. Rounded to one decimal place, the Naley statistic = 29.5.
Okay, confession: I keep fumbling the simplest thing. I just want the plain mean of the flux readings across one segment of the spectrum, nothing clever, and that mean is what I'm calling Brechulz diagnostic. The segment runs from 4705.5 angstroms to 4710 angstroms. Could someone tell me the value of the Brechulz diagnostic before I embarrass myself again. 28.6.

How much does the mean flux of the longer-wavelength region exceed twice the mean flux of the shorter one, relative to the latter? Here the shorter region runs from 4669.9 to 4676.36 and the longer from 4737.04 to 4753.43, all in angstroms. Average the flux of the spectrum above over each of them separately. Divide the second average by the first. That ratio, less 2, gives -0.94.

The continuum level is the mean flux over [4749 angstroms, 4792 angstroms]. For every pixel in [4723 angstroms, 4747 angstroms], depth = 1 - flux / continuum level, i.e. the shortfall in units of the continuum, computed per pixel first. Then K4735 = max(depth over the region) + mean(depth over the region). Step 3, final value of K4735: 0.10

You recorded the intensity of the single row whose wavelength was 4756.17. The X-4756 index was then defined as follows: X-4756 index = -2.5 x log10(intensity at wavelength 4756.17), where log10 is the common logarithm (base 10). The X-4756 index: -3.70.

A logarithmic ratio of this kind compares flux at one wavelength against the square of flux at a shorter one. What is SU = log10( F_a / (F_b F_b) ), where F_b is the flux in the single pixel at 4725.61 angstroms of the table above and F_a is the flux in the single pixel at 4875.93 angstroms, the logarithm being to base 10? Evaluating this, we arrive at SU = -1.53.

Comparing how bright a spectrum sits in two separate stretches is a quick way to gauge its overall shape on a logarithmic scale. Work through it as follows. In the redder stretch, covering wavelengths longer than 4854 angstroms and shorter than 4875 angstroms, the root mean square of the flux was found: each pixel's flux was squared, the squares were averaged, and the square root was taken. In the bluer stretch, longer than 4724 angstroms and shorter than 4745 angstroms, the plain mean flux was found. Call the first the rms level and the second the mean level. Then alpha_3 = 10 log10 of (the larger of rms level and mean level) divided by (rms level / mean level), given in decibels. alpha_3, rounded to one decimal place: 15.0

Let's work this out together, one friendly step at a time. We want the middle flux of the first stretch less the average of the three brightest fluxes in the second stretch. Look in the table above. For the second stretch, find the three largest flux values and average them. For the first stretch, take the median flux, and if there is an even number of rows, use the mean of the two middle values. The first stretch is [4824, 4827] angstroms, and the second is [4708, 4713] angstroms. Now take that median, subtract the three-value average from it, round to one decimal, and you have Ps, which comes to -0.6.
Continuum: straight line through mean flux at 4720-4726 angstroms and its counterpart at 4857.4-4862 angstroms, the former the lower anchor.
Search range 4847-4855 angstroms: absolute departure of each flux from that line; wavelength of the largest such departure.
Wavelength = 4849.06 angstroms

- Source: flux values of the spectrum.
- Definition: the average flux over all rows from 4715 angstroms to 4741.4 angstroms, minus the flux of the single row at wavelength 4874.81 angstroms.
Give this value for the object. 2.7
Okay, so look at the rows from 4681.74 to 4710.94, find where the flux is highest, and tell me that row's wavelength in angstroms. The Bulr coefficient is 4699.57 angstroms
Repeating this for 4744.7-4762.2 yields 4755.08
